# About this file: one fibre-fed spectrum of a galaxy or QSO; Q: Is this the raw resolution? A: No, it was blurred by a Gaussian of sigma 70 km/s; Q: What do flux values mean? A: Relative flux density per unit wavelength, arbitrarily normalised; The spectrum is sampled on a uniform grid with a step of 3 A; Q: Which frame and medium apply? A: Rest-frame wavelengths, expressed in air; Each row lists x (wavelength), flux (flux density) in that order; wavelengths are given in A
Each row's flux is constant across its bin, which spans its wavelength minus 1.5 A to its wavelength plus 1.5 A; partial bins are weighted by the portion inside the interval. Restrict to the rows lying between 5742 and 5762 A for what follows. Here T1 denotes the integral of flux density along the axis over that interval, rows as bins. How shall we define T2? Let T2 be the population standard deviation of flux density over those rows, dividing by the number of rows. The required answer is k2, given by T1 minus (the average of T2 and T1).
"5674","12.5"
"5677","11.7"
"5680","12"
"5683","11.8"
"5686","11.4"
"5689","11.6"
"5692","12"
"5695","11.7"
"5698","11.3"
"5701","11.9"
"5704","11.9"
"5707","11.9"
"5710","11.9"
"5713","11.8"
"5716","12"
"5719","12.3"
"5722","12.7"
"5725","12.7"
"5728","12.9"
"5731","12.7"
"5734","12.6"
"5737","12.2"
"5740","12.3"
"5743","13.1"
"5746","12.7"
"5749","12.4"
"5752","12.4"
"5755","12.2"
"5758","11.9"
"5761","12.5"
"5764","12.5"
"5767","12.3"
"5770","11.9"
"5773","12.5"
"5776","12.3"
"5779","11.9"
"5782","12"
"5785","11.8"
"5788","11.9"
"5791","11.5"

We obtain 124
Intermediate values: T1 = 249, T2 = 0.350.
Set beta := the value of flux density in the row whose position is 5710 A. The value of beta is 11.9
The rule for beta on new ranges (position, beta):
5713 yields 11.8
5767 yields 12.3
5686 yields 11.4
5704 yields 11.9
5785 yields 11.8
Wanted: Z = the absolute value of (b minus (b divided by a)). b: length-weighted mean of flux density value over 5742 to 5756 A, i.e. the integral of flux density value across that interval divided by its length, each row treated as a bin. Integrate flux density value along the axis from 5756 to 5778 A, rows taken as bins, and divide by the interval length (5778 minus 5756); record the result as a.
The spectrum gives 11.5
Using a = 12.3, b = 12.6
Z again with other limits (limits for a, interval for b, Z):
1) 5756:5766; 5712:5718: 11.0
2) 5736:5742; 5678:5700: 10.7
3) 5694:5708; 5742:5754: 11.5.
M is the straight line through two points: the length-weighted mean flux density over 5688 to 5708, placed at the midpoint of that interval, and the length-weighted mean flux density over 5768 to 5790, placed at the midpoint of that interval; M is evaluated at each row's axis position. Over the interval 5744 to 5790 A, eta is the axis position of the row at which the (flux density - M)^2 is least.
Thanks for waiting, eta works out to 5782 A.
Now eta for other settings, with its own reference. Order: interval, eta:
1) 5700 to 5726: 5713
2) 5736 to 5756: 5755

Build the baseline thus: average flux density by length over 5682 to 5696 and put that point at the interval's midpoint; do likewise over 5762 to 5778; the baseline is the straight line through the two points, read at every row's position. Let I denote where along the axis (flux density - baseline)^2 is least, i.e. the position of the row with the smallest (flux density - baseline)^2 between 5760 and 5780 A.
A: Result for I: 5767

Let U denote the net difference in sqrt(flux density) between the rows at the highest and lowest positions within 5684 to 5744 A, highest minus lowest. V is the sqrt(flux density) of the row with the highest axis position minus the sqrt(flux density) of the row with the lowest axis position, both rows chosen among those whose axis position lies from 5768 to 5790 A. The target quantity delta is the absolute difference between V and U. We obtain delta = 0.24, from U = 0.24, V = 0.00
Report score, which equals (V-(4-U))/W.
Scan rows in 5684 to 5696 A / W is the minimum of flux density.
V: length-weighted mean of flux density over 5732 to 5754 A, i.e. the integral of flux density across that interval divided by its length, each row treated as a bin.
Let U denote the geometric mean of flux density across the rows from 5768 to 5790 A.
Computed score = 1.80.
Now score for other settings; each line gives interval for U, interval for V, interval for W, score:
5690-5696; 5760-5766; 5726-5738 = 1.67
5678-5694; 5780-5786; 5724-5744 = 1.61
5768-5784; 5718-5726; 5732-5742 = 1.70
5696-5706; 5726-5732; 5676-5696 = 1.80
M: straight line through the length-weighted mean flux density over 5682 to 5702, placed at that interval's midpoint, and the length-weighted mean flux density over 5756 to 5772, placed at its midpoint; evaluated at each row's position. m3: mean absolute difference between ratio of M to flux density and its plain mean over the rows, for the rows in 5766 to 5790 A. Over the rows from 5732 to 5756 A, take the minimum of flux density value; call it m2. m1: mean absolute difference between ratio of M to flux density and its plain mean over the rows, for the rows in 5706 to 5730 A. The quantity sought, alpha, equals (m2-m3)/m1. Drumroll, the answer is 476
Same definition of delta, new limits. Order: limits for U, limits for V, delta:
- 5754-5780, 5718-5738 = 0.03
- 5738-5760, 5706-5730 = 0.20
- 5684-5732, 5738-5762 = 0.16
